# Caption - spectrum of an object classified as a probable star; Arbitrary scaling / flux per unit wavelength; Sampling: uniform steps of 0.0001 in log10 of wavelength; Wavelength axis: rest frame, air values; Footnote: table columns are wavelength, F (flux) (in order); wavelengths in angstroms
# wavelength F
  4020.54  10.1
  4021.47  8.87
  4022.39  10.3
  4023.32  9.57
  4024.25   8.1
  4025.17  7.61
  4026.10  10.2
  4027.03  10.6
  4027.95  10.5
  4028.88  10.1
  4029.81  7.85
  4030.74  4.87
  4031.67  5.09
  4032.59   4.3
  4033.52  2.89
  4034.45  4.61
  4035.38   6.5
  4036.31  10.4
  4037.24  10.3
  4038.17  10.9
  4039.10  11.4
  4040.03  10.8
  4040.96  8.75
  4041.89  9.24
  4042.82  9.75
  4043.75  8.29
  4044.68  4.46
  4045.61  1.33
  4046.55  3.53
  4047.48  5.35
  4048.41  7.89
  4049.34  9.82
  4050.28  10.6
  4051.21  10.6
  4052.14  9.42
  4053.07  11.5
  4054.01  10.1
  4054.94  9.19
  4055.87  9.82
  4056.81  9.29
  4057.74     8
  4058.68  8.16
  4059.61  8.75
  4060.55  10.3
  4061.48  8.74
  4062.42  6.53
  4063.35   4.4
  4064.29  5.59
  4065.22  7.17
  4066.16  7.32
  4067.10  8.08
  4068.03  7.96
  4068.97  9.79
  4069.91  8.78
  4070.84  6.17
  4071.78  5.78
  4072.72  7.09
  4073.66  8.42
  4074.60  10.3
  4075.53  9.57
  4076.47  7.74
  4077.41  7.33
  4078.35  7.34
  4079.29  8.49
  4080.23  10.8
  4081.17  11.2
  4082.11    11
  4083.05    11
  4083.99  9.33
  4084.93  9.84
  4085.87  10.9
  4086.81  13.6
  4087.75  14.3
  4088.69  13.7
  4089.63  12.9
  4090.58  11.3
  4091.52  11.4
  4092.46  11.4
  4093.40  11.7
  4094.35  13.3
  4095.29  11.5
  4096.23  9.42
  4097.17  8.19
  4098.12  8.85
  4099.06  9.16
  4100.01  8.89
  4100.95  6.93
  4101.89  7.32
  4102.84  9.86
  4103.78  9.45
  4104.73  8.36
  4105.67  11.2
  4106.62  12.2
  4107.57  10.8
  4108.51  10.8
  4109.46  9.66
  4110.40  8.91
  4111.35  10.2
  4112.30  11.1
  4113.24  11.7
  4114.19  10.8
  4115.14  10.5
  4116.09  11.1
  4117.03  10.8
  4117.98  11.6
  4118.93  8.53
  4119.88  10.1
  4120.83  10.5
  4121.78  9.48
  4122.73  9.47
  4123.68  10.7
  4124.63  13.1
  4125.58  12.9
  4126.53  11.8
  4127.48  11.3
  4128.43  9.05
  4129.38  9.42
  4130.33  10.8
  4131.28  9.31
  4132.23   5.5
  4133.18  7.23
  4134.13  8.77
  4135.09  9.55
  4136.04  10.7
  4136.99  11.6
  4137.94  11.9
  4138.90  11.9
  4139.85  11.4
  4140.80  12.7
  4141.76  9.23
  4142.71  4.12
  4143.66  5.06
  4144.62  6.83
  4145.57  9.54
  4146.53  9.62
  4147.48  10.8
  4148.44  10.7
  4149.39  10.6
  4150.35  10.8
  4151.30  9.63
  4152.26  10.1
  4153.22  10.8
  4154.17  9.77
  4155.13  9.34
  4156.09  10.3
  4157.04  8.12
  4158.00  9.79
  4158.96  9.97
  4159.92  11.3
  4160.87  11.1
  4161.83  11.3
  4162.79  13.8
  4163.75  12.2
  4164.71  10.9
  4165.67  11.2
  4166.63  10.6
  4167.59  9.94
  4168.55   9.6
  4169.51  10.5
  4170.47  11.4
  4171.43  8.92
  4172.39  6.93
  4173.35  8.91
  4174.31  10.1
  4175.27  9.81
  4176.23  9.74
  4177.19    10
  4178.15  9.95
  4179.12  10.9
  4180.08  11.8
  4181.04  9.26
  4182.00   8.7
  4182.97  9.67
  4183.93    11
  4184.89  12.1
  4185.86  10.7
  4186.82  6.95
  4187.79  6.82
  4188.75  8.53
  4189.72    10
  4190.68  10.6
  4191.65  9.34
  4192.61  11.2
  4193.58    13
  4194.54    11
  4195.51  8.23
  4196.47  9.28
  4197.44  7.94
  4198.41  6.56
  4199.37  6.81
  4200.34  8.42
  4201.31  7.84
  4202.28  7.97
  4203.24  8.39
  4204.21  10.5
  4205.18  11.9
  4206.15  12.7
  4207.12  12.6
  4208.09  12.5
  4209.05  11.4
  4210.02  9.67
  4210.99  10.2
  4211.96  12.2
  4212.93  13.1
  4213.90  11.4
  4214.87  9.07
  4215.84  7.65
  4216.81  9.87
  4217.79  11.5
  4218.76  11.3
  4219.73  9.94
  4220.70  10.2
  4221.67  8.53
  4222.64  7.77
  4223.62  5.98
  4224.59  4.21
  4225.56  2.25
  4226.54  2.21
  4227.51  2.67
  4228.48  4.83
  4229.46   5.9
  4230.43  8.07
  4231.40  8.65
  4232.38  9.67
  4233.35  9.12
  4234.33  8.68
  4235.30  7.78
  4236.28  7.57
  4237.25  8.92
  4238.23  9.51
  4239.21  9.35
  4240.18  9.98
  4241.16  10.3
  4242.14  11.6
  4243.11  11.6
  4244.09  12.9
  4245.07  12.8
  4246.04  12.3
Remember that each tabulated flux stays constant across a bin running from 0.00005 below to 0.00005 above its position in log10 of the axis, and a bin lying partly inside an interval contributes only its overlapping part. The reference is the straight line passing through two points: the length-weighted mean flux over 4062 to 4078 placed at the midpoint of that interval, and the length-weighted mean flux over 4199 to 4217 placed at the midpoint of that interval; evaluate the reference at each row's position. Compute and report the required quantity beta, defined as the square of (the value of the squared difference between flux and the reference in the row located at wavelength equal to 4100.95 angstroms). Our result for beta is 2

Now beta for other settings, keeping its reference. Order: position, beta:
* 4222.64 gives 59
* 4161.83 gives 15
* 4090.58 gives 128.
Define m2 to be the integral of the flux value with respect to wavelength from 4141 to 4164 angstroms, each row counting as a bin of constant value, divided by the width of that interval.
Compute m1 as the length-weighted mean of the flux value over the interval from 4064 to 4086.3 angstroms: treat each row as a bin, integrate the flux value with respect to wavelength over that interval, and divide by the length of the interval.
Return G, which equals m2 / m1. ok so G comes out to 1.13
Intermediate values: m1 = 8.6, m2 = 9.8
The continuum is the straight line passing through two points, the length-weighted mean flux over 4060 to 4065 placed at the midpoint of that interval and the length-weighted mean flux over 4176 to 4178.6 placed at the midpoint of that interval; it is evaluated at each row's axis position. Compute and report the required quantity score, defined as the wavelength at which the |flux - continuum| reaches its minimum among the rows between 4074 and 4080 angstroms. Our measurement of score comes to 4077.41 angstroms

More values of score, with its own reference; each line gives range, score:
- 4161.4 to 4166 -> 4164.71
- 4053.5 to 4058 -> 4057.74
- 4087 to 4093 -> 4090.58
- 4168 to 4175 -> 4168.55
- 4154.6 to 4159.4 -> 4155.13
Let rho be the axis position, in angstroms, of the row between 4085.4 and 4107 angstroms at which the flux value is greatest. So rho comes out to 4087.75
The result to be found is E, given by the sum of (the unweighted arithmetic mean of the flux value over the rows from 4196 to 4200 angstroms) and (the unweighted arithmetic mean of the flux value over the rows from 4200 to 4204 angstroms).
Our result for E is 15.8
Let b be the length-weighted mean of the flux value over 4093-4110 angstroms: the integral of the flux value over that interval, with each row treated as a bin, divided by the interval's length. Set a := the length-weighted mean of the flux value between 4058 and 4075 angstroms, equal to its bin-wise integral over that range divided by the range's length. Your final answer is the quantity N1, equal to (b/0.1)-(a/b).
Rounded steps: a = 7.7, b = 9.9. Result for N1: 98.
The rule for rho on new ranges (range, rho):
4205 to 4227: 4212.93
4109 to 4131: 4124.63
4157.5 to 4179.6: 4162.79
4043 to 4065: 4053.07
